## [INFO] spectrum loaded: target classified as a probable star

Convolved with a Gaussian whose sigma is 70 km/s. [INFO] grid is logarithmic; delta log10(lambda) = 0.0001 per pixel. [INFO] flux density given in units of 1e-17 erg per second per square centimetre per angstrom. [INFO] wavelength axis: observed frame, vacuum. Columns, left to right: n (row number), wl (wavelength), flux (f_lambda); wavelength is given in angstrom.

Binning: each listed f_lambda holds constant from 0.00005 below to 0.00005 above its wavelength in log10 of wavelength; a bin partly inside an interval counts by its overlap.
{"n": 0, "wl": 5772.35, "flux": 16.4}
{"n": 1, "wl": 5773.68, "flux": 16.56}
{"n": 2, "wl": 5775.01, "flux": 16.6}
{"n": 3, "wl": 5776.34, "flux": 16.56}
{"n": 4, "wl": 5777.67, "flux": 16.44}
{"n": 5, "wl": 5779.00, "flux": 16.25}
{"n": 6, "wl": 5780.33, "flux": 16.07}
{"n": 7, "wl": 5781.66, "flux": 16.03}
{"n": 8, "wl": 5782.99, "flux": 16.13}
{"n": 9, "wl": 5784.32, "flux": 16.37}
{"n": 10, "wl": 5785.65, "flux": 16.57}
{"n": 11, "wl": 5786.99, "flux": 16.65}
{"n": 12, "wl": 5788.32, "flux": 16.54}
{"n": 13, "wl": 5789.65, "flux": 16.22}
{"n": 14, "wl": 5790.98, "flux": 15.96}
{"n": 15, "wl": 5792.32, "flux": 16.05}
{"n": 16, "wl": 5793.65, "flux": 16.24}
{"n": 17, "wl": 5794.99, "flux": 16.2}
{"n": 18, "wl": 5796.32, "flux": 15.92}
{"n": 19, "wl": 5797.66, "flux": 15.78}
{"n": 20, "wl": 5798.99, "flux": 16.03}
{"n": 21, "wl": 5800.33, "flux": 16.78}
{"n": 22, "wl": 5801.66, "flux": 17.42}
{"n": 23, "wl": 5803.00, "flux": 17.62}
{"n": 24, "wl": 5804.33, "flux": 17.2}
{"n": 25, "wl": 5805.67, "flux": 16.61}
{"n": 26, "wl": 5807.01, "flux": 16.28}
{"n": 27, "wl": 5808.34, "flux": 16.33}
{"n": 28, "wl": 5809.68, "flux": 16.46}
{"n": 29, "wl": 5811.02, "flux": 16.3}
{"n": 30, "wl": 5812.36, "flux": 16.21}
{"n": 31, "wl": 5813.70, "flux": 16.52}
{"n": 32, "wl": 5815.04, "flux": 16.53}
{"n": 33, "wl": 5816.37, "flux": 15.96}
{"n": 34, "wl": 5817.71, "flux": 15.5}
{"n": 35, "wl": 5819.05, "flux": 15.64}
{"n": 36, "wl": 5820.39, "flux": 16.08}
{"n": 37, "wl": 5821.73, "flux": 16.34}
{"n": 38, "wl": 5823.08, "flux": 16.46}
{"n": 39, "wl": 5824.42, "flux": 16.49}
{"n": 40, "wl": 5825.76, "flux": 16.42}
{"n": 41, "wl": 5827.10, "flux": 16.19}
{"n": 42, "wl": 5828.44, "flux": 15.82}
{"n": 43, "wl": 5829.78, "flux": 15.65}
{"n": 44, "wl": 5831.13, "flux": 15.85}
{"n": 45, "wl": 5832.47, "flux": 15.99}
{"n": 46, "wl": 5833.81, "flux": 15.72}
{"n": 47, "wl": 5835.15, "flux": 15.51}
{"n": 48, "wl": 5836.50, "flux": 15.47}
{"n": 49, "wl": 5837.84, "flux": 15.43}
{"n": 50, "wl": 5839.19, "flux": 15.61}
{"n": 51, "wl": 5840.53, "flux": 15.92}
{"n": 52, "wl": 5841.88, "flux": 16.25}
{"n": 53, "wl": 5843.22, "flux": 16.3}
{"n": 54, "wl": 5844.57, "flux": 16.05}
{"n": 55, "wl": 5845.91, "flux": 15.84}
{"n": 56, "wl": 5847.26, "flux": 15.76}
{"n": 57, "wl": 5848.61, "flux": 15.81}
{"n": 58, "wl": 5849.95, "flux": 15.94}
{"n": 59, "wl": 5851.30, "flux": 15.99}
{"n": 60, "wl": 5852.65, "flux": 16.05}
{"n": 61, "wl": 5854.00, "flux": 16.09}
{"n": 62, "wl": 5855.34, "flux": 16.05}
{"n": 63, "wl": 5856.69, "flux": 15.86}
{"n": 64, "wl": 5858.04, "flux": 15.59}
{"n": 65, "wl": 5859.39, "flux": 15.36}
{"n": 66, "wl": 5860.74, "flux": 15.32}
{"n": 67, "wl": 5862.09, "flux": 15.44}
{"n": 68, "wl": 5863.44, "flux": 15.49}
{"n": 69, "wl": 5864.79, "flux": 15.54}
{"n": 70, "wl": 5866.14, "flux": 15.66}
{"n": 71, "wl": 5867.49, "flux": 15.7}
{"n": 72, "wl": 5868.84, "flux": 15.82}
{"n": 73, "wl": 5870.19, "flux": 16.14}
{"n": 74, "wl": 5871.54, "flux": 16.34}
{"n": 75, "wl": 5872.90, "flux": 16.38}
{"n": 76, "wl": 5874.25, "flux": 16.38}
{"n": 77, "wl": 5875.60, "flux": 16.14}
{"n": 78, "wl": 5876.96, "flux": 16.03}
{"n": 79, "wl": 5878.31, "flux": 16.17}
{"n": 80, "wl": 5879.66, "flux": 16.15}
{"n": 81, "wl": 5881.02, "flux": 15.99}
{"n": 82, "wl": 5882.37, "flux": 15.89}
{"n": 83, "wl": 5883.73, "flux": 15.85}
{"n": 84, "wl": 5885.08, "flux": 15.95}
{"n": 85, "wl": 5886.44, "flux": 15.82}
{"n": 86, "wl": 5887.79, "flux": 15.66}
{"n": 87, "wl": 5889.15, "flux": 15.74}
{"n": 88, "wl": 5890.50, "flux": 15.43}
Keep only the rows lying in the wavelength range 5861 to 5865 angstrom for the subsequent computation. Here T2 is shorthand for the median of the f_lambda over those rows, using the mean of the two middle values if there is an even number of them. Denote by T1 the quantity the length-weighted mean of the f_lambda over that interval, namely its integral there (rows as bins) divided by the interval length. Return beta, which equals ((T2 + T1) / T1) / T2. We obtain 0.129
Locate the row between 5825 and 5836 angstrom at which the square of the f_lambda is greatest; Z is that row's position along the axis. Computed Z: 5825.76 angstrom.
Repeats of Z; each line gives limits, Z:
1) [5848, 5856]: 5854.00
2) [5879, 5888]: 5879.66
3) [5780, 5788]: 5786.99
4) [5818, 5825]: 5824.42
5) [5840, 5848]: 5843.22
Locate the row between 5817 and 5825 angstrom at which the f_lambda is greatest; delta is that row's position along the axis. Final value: 5824.42 angstrom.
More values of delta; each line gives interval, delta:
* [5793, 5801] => 5800.33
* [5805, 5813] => 5805.67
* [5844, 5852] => 5844.57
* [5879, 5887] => 5879.66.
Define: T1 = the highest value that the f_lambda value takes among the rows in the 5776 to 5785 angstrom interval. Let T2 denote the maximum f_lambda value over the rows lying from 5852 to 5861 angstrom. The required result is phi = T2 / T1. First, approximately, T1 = 16.56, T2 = 16.09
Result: 0.97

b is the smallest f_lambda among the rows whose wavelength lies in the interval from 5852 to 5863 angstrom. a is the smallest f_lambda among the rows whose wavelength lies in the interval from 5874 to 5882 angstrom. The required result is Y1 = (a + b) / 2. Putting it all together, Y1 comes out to 15.7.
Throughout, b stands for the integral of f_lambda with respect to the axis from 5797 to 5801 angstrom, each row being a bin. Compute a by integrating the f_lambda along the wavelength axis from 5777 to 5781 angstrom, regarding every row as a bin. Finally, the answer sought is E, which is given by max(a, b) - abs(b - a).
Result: 64.9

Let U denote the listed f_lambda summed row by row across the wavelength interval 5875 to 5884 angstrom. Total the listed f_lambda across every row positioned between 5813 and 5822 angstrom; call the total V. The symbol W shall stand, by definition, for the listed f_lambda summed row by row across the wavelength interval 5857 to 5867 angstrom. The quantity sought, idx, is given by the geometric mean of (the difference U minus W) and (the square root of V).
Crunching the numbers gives 6.4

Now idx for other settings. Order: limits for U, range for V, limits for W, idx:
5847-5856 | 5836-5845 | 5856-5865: 5.7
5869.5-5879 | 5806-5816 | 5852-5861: 5.9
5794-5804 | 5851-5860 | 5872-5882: 5.1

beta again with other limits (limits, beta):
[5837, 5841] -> 0.128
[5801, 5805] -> 0.115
